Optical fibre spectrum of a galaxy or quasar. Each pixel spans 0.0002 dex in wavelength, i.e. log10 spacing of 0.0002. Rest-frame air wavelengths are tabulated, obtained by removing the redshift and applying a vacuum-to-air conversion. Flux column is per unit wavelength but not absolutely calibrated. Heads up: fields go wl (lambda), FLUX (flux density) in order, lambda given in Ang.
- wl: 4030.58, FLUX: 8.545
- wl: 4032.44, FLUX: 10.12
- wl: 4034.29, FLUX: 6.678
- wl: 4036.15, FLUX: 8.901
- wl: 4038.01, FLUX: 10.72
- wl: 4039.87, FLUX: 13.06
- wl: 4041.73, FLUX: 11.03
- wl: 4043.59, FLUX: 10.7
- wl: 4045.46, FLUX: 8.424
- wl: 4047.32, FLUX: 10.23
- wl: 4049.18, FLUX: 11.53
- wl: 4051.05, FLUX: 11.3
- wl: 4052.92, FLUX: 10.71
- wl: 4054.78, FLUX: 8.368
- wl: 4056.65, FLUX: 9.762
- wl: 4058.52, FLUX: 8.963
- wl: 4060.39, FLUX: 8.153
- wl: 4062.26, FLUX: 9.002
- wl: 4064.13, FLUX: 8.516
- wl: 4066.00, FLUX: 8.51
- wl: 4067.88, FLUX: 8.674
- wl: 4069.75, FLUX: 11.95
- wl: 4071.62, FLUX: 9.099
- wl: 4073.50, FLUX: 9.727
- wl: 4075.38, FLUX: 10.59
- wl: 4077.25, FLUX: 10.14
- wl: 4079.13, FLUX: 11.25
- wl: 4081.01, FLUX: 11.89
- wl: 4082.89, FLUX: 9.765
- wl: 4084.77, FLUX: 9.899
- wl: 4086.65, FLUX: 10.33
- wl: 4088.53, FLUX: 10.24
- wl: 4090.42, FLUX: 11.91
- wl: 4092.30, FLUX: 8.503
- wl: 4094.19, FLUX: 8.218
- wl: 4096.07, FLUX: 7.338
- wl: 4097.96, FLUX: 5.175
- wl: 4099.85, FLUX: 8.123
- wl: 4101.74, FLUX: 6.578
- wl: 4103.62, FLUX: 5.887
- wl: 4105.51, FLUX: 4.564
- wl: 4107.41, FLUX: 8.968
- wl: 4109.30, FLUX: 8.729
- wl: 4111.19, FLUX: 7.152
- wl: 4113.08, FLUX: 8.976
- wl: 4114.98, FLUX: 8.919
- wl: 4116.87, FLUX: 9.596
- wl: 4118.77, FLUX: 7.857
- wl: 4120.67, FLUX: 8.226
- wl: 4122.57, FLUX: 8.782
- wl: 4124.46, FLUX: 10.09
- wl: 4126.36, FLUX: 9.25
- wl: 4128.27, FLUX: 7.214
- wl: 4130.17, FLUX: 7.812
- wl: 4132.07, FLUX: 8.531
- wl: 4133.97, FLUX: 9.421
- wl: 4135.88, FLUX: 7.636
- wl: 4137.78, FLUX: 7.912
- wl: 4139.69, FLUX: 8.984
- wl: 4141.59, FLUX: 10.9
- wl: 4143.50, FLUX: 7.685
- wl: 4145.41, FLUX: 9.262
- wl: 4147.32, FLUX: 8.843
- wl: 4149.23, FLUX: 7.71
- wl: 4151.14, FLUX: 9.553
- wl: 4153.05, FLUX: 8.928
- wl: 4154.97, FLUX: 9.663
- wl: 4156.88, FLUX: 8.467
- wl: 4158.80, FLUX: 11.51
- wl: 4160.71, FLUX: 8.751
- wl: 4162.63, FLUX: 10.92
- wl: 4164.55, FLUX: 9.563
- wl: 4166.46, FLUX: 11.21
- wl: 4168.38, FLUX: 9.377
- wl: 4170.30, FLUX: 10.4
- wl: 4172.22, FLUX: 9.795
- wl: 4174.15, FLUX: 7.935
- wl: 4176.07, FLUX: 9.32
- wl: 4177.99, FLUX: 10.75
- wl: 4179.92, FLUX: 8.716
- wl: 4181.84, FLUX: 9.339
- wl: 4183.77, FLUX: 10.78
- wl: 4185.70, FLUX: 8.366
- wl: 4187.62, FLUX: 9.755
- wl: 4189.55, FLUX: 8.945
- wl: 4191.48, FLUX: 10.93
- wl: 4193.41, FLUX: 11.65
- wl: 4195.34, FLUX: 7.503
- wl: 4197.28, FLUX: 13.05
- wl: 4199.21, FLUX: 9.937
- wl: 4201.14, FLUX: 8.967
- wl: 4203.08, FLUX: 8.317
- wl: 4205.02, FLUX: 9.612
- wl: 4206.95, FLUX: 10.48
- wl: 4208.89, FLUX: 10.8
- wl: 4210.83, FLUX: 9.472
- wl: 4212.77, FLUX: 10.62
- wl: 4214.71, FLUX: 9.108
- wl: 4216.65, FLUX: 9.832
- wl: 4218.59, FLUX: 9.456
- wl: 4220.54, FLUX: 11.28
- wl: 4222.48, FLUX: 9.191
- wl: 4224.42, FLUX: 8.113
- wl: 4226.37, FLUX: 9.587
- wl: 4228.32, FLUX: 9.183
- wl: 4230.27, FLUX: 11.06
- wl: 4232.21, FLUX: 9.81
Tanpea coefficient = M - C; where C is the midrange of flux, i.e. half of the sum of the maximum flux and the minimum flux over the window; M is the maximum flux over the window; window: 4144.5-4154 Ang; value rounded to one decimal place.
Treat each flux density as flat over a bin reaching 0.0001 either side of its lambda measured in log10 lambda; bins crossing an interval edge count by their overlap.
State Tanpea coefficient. 0.9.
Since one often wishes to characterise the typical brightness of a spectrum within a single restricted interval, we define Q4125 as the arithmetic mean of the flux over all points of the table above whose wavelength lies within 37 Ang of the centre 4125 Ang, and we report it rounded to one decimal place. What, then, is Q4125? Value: 8.5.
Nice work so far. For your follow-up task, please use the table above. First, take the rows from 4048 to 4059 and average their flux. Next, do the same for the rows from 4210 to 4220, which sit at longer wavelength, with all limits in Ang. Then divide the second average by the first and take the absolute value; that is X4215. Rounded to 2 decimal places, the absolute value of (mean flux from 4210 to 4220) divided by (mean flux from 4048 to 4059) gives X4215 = 0.96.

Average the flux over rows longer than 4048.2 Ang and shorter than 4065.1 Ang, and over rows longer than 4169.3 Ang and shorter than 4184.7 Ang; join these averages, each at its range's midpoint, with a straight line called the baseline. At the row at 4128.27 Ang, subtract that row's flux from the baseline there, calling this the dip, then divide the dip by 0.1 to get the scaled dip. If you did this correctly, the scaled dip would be 24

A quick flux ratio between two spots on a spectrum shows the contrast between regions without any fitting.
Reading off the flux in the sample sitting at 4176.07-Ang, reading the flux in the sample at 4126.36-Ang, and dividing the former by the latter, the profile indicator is 1.01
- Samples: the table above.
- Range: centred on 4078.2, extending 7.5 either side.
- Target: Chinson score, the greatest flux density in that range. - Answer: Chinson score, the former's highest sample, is 11.89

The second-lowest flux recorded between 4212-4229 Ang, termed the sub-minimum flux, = 9.108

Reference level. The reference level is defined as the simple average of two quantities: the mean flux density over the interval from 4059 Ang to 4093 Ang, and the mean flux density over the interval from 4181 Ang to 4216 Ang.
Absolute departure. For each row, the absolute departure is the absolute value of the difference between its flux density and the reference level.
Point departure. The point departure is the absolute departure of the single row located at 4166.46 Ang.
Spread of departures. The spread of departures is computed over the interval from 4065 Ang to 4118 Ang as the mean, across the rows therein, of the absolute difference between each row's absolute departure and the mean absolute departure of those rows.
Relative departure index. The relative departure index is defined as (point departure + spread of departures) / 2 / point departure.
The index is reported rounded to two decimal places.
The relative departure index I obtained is 0.89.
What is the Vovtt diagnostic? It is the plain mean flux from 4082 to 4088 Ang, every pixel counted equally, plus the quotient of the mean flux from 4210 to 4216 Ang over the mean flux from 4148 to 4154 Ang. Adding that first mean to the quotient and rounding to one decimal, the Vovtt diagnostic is 11.1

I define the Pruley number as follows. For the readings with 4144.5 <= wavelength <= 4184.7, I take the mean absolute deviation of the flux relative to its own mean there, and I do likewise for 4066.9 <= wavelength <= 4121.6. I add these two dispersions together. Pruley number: 2.2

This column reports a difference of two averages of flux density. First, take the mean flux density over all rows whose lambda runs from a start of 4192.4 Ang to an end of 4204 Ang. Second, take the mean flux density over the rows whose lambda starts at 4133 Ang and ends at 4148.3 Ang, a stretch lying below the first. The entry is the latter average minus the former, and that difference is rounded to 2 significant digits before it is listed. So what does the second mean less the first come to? -1.1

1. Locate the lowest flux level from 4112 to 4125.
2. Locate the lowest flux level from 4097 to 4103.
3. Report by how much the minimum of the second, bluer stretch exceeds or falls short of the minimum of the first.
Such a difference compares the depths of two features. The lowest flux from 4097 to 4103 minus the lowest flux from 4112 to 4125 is -2.7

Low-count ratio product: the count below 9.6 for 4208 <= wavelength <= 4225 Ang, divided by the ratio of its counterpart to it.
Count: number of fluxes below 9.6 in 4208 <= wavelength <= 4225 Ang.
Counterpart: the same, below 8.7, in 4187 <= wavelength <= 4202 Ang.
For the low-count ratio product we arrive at 25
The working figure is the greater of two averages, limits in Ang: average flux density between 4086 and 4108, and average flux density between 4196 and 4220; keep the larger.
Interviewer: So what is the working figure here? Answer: 10.0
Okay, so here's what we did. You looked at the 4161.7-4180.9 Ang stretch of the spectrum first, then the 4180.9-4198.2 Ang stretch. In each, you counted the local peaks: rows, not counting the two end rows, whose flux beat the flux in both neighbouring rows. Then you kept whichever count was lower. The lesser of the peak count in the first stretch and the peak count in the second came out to 3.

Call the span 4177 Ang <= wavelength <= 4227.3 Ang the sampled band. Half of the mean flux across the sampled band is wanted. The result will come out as 4.9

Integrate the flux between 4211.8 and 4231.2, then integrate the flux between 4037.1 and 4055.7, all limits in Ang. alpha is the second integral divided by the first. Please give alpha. 1.04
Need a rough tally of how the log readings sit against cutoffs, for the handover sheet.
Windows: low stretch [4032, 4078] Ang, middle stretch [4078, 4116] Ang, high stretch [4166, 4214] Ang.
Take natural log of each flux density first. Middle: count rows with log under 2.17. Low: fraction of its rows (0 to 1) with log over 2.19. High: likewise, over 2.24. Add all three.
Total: 11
